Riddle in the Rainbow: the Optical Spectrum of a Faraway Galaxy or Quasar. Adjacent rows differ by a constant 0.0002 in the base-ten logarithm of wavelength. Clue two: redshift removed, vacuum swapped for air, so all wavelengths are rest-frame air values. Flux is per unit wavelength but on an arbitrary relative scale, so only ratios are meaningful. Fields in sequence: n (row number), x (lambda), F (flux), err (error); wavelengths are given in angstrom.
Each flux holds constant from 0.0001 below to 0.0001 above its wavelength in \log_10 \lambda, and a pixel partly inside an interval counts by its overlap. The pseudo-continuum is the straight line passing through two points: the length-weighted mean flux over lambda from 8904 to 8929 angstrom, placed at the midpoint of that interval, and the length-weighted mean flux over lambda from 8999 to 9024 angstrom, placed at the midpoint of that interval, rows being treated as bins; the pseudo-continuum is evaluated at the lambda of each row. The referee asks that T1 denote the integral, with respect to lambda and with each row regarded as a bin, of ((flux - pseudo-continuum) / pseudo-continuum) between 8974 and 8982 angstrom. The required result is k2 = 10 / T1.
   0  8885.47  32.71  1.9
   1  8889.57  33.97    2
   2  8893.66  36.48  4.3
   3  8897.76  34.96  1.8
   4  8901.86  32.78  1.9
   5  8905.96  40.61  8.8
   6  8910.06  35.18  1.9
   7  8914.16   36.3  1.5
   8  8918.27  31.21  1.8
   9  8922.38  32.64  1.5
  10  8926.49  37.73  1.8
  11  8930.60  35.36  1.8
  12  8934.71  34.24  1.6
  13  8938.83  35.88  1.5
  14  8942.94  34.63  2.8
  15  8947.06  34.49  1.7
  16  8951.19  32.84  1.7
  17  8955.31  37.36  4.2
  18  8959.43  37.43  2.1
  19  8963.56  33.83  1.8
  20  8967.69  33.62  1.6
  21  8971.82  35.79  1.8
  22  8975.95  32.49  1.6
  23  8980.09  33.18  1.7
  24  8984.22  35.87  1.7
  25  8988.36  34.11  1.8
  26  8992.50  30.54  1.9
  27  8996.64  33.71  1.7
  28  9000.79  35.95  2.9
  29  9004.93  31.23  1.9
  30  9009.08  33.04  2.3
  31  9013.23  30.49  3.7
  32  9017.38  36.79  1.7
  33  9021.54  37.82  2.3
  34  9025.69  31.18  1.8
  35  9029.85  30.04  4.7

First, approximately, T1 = -0.42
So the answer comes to -24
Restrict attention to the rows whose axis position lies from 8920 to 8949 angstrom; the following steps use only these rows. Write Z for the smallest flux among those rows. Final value 32.64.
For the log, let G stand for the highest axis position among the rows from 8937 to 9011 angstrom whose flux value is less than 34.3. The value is 9009.08 angstrom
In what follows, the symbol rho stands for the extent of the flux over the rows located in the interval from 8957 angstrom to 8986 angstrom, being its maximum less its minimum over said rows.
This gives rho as 4.9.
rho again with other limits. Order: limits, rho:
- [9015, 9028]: 6.6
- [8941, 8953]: 1.8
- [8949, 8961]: 4.6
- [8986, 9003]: 5.4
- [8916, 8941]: 6.5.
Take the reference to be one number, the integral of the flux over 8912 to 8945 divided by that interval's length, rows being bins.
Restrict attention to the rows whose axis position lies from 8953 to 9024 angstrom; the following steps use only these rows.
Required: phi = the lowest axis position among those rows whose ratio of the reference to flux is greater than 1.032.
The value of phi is 8967.69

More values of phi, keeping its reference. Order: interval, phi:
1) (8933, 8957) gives 8951.19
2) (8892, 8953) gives 8901.86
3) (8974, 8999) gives 8975.95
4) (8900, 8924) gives 8901.86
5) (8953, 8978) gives 8967.69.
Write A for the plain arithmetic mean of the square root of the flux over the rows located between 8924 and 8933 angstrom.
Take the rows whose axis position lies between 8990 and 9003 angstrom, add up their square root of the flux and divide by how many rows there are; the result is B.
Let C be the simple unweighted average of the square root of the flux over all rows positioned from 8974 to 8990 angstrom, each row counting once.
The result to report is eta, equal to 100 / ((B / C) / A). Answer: 609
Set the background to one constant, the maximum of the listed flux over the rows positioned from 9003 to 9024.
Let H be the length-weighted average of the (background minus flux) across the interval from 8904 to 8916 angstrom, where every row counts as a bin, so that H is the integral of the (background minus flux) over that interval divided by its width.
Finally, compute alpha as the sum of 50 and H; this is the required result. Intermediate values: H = 0.5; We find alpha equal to 50.5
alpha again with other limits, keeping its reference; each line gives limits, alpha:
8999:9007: 54.3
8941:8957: 53.0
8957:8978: 53.1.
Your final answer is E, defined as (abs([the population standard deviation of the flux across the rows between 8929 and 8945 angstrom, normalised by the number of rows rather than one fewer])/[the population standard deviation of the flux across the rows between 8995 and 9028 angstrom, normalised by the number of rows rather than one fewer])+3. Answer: 3.2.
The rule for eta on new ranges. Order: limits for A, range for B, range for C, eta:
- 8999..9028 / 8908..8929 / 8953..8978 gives 585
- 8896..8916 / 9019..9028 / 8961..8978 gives 595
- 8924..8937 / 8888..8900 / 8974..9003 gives 585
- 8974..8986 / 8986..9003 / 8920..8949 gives 594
